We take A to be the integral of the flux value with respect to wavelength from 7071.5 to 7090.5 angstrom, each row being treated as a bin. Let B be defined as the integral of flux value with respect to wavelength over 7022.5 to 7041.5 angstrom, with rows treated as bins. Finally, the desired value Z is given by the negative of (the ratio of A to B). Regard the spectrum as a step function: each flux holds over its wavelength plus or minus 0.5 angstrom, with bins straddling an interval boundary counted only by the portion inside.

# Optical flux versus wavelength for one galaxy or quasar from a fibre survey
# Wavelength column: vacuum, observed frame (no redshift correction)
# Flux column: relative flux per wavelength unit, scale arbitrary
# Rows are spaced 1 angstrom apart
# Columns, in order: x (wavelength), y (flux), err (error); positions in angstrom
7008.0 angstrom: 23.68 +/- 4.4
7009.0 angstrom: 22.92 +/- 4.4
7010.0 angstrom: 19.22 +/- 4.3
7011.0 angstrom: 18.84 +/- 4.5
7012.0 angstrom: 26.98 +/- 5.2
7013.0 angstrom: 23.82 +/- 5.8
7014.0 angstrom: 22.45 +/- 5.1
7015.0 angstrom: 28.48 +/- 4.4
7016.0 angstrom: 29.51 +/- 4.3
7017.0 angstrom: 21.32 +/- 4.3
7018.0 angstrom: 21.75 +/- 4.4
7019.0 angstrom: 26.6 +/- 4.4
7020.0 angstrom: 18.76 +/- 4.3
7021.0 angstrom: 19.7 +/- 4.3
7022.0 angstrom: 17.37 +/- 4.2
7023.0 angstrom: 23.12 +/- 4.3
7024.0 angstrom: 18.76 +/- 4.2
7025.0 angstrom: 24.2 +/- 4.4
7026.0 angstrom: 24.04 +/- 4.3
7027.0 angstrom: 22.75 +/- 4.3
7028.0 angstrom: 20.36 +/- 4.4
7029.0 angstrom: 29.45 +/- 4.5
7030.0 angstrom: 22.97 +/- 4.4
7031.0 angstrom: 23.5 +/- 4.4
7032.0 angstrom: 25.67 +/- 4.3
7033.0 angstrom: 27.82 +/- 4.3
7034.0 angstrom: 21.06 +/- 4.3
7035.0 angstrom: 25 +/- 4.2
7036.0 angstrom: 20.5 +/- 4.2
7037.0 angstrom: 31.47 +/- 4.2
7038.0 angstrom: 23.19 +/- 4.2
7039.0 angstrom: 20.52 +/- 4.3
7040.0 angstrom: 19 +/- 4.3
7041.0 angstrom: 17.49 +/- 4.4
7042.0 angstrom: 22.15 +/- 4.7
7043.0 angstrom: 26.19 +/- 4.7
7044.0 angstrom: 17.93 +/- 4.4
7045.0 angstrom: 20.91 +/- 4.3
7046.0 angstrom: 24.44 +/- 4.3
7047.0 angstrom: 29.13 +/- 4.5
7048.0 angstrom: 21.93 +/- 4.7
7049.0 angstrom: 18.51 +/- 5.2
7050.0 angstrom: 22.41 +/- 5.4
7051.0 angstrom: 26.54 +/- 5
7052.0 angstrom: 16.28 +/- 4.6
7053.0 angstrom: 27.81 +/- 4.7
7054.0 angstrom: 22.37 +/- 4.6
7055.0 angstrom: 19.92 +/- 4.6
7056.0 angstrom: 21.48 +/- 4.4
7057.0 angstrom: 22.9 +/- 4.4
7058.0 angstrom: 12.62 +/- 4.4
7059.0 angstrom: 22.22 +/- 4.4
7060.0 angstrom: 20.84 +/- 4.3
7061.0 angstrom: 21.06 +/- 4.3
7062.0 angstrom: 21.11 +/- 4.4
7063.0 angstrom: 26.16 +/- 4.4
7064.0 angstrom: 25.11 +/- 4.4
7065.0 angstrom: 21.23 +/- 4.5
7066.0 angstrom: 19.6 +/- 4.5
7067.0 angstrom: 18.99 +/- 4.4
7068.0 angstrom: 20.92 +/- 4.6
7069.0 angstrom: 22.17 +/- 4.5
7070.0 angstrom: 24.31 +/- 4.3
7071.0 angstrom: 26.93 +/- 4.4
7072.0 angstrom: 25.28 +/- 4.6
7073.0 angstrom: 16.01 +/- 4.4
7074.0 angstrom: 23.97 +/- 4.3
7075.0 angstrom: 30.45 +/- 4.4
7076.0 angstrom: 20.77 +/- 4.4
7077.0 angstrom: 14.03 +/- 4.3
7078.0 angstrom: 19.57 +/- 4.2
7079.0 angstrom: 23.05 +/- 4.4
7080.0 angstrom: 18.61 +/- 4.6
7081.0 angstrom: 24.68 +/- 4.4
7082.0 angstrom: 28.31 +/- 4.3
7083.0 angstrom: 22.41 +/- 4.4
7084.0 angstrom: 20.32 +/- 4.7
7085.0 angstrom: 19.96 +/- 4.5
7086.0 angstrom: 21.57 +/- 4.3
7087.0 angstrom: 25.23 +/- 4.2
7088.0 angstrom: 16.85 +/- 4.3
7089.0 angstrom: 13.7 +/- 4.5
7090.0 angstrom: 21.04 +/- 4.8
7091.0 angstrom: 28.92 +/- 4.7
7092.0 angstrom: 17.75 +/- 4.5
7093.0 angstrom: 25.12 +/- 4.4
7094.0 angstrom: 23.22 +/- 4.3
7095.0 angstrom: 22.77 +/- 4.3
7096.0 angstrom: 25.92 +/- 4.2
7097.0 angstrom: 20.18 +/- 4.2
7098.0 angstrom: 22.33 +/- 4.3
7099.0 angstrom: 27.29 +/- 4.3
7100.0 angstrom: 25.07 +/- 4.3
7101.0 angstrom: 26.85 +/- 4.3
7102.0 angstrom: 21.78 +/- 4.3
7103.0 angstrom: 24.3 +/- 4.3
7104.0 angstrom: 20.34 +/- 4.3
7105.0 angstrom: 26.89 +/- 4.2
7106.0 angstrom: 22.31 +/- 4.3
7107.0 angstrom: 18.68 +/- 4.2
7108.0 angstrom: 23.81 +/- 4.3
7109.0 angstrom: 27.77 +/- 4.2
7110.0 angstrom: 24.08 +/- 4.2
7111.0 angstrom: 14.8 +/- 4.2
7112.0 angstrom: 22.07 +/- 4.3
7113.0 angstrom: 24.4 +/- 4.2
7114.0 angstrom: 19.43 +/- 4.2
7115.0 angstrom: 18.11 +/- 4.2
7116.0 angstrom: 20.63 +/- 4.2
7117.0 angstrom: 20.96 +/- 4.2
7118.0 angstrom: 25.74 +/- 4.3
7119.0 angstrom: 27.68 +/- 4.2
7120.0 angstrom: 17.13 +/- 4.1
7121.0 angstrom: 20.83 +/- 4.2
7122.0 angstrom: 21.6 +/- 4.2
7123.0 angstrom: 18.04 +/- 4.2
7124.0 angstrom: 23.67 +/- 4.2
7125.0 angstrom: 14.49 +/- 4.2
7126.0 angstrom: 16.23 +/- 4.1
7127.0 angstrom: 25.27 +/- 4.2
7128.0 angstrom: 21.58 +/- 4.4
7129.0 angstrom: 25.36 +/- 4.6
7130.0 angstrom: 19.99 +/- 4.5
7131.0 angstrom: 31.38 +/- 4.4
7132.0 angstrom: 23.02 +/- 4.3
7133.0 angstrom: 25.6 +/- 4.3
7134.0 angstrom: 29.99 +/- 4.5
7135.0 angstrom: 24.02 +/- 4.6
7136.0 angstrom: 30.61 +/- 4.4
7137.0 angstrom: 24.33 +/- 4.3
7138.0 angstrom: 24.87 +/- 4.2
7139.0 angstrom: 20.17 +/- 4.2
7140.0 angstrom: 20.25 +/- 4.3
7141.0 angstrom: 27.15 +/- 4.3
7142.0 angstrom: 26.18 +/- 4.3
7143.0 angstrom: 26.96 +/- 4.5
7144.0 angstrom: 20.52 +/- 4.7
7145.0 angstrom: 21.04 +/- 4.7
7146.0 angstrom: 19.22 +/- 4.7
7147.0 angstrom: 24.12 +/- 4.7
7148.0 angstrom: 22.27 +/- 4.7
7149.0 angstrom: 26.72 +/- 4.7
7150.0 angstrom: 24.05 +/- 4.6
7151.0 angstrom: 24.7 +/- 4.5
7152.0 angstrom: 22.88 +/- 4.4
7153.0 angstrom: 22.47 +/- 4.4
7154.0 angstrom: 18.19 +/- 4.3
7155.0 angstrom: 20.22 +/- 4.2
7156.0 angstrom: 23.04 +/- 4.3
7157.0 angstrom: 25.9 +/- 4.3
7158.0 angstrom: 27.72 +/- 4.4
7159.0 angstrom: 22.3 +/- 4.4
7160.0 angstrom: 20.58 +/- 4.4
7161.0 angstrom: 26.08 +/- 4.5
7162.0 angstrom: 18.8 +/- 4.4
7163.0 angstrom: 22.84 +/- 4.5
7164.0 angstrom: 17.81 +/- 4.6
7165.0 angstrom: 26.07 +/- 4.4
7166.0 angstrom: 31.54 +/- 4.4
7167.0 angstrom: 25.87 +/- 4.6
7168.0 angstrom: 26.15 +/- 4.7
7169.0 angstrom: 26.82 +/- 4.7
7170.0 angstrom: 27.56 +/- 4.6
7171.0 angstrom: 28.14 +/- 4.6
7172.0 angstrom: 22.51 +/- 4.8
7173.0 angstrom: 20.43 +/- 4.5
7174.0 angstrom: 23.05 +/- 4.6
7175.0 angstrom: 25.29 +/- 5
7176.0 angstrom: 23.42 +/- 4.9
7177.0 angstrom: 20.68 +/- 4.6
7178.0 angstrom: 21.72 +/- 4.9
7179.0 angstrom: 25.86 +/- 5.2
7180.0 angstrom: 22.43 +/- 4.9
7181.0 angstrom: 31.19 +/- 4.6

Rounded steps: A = 406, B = 441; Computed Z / -0.92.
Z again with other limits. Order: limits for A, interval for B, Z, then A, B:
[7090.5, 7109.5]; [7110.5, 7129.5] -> -1.13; 451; 398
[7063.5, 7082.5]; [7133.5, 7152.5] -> -0.92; 424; 460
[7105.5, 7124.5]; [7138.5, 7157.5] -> -0.94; 412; 436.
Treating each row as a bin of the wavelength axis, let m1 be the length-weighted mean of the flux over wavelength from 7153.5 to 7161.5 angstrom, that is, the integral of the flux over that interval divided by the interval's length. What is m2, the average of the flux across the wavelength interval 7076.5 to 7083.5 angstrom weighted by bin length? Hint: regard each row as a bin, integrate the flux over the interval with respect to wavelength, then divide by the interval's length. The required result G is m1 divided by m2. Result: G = 1.07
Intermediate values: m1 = 23.0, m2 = 21.5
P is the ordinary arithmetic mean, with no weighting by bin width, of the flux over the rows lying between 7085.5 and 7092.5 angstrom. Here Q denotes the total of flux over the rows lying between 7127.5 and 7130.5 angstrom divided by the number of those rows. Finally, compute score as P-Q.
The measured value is -2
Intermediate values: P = 21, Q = 22.3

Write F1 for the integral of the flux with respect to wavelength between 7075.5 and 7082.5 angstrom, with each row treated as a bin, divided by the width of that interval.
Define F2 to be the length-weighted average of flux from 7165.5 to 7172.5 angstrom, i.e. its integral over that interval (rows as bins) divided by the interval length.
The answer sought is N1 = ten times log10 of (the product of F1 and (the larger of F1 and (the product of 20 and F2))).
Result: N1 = 40.6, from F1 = 21.3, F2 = 26.9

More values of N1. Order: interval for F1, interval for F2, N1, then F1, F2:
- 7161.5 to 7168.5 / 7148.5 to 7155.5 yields 40.4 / 24.2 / 22.7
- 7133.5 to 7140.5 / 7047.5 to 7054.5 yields 40.4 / 24.9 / 22.3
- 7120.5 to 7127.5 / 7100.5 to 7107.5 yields 39.6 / 20.0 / 23.0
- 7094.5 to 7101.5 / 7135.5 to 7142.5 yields 40.8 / 24.3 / 24.8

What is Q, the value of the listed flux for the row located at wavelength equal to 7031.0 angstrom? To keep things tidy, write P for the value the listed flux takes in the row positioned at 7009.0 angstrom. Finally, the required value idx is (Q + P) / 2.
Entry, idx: 23.2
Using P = 22.92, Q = 23.5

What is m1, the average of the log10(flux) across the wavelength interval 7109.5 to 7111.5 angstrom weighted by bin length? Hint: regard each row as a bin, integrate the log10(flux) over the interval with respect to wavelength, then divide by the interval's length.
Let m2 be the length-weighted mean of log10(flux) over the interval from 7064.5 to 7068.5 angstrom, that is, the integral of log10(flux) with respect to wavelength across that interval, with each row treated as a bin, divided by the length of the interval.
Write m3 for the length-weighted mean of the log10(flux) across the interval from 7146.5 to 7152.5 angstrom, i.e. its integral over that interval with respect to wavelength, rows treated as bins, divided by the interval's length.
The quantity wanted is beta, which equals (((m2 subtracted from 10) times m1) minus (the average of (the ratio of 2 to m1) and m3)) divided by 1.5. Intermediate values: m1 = 1.28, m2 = 1.30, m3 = 1.382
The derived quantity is 6.4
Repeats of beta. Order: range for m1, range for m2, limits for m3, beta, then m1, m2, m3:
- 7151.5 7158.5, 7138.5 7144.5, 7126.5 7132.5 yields 6.9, 1.36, 1.37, 1.383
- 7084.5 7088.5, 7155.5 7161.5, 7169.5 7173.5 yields 6.6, 1.32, 1.38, 1.388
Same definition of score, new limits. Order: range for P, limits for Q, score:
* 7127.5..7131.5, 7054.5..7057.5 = 3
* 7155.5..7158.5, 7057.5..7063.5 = 5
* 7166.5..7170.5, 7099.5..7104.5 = 3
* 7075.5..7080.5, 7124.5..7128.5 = 0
